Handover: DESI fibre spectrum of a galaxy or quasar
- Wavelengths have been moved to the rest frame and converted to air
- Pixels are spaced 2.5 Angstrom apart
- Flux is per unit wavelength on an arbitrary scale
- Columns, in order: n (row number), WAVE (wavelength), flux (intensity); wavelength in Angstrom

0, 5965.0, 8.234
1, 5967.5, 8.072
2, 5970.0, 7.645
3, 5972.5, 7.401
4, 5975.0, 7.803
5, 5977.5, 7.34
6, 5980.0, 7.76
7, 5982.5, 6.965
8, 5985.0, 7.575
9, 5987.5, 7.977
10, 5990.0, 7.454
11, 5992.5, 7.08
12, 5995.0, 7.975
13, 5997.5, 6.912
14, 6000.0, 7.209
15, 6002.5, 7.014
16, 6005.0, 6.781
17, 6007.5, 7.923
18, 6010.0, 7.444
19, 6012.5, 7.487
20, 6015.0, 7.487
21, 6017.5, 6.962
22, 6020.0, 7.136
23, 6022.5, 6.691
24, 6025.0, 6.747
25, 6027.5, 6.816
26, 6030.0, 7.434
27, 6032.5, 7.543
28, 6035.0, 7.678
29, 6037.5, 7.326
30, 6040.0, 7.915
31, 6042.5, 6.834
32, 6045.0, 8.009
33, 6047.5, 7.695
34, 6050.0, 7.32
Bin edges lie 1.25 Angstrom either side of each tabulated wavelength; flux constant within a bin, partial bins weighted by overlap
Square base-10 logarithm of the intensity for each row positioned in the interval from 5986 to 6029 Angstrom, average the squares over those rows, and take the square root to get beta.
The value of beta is 0.859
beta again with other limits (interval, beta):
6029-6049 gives 0.878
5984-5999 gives 0.874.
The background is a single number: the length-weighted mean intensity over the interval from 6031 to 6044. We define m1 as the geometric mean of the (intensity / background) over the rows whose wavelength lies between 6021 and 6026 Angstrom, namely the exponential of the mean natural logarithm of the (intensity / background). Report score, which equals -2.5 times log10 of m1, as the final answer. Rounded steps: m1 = 0.90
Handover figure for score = 0.115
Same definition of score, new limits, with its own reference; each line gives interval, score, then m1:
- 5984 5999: -0.002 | 1.00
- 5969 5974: -0.008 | 1.01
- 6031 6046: -0.010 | 1.01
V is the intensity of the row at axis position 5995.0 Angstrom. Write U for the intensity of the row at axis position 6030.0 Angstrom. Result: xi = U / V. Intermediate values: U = 7.434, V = 7.975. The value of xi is 0.93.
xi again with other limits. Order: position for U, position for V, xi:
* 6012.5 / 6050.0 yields 1.02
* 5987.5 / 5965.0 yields 0.97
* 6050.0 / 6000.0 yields 1.02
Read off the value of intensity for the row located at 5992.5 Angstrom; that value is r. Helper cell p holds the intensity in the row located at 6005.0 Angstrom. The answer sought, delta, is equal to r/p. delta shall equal 1.04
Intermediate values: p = 6.781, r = 7.08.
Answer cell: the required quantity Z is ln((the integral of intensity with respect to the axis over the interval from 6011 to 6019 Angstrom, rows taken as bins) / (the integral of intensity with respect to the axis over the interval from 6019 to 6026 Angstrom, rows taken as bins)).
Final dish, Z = 0.20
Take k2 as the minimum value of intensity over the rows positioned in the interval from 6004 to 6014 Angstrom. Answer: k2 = 6.781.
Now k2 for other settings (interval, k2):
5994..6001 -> 6.912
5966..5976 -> 7.401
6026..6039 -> 6.816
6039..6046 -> 6.834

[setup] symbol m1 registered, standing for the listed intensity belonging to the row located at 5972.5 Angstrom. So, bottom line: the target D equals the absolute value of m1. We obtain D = 7.40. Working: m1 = 7.401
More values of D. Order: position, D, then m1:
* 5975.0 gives 7.80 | 7.803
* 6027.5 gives 6.82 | 6.816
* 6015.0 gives 7.49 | 7.487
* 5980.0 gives 7.76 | 7.76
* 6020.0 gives 7.14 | 7.136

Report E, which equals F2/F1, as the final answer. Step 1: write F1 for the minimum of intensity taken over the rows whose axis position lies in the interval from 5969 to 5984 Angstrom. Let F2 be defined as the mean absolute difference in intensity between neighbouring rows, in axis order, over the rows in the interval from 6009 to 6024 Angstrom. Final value 0.034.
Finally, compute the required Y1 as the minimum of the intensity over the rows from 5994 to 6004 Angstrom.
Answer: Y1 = 6.912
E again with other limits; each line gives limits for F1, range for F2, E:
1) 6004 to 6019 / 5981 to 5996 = 0.083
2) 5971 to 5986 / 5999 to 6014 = 0.060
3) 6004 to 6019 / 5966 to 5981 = 0.058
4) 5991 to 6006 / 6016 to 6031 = 0.040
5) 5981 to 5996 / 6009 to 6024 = 0.034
